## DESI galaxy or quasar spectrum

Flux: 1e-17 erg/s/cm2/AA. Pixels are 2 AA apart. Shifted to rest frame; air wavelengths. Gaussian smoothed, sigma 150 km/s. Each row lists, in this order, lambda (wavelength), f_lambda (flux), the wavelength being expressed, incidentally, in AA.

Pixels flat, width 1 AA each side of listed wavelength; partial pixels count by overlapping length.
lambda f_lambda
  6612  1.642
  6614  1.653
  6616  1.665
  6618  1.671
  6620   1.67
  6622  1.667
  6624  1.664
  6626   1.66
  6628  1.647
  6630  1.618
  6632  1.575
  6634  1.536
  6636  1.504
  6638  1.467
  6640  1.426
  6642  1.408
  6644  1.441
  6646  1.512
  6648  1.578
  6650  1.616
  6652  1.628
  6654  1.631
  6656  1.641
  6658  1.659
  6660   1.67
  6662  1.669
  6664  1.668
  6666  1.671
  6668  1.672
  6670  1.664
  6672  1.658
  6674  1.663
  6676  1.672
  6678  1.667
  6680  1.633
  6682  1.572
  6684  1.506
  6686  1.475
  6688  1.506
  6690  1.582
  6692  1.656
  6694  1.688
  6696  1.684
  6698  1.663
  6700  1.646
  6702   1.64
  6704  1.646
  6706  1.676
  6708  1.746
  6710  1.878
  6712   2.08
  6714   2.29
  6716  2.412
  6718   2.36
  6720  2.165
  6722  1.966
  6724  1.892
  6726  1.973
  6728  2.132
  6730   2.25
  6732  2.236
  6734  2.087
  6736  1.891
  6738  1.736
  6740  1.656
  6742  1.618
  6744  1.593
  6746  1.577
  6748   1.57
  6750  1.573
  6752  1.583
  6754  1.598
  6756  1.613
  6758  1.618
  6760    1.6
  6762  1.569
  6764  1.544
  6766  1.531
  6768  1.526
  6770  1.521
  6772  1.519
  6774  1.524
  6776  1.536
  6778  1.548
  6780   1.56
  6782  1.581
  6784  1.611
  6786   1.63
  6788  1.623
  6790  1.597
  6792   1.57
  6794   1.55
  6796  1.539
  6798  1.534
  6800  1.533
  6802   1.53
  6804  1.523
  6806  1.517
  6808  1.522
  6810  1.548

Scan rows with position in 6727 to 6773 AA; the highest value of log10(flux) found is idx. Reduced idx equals 0.35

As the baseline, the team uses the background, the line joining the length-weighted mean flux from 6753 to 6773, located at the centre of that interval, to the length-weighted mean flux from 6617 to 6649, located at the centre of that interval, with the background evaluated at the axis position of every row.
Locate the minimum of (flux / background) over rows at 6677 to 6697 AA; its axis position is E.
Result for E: 6686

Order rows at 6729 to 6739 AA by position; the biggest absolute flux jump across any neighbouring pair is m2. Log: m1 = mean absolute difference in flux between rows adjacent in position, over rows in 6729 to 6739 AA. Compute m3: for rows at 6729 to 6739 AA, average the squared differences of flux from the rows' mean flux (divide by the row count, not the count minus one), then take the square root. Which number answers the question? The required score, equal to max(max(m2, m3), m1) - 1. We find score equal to -0.800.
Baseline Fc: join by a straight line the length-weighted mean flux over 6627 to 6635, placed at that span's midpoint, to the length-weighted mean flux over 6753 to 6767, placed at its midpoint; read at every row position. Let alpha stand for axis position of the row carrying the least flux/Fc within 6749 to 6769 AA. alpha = 6768 AA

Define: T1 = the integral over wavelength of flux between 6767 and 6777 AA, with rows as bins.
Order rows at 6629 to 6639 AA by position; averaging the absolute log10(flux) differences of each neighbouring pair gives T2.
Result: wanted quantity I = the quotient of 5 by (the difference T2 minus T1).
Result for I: -0.328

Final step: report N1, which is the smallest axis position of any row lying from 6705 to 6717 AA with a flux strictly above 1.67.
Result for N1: 6706 AA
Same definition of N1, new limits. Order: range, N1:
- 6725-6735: 6726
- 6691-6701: 6694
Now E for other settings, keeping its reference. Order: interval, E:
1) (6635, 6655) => 6642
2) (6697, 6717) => 6702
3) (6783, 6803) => 6802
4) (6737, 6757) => 6748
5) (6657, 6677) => 6672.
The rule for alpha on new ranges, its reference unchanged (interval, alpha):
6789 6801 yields 6800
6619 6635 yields 6634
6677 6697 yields 6686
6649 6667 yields 6650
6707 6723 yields 6708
